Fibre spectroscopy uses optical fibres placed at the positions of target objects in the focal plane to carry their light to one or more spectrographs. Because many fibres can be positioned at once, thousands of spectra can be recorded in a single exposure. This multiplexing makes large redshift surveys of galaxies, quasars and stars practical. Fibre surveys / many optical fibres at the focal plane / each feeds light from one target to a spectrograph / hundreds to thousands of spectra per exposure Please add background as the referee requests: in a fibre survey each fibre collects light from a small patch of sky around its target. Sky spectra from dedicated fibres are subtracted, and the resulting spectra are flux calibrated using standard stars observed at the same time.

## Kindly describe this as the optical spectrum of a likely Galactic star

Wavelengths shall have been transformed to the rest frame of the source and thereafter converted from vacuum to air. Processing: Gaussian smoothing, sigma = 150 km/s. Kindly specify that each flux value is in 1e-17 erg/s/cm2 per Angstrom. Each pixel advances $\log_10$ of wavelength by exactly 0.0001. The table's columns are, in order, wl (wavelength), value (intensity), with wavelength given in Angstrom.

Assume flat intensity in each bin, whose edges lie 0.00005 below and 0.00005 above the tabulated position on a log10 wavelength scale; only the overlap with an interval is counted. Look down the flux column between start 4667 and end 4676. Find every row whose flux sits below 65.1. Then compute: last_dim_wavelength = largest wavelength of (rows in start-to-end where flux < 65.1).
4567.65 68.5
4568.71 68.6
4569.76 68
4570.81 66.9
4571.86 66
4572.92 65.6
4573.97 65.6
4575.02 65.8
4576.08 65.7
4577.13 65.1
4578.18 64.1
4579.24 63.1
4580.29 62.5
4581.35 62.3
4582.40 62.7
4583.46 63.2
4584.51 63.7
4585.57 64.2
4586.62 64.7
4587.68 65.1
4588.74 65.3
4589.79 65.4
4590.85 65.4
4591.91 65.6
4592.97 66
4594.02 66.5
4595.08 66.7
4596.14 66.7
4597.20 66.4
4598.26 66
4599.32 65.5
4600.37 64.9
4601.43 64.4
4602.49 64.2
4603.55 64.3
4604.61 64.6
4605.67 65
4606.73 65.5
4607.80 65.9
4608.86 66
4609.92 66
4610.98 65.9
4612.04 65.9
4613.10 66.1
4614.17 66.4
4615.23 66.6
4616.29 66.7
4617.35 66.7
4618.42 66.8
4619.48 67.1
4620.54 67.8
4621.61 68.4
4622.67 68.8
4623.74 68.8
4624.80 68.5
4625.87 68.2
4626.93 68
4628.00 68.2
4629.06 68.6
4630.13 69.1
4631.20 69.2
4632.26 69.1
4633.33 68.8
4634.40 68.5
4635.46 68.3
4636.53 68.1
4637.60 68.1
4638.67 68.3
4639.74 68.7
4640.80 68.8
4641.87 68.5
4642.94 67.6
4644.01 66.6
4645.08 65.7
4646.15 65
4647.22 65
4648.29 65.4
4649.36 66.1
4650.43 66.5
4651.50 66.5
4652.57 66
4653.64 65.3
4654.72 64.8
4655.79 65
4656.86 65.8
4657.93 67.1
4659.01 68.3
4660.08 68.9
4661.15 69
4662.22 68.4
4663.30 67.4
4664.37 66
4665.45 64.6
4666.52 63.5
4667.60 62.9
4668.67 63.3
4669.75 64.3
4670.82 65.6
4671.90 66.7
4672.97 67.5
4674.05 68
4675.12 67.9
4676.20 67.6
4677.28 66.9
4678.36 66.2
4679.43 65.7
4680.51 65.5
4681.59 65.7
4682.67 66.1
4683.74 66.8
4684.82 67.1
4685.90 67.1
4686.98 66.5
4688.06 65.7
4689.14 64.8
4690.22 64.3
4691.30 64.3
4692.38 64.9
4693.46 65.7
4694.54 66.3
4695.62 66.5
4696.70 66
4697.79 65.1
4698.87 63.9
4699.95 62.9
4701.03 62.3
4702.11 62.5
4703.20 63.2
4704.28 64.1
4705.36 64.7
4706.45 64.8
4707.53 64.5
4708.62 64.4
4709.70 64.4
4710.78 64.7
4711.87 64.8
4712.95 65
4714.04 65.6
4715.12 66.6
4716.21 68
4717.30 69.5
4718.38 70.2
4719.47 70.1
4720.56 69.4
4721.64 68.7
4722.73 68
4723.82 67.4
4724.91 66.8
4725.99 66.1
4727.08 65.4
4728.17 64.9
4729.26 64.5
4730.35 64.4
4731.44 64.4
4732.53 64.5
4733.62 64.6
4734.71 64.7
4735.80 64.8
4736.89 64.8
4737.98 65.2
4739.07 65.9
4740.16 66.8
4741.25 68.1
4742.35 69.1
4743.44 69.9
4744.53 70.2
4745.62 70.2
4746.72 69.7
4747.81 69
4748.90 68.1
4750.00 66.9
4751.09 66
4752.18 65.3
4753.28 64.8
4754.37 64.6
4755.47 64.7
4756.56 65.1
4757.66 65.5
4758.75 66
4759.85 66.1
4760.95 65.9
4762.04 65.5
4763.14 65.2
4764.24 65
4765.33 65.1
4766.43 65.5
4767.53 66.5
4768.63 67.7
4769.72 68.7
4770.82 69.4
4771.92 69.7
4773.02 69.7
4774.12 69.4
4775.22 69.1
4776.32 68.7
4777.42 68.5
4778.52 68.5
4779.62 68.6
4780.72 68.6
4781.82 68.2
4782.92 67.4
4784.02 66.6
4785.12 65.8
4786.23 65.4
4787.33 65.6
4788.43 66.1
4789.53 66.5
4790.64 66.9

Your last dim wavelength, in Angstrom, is 4669.75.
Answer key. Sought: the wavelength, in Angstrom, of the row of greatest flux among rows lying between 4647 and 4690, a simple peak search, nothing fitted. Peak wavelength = 4661.15 Angstrom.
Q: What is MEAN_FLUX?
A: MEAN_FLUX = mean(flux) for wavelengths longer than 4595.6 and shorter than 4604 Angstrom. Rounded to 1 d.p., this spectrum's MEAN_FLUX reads 65.3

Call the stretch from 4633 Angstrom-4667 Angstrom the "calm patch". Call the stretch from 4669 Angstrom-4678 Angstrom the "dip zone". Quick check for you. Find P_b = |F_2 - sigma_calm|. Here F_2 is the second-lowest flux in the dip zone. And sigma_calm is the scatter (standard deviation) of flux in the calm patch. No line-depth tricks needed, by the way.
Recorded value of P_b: 64.0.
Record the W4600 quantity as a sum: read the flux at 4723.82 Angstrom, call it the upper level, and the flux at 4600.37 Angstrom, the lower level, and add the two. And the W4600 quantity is 132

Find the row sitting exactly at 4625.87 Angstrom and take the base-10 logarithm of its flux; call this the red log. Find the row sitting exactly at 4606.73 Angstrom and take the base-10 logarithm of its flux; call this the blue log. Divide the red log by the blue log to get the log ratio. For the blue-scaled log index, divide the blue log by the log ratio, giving 1.80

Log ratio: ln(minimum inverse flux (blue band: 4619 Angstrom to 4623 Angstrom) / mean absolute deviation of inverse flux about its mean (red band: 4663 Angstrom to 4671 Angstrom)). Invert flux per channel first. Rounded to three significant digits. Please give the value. 3.92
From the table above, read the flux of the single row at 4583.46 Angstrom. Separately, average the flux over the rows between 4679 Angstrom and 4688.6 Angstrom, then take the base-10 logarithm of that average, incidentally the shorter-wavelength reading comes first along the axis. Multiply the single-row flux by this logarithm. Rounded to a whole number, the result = 115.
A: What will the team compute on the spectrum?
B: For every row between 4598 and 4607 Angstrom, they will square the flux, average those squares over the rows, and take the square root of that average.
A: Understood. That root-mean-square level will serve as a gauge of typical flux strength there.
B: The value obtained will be 64.9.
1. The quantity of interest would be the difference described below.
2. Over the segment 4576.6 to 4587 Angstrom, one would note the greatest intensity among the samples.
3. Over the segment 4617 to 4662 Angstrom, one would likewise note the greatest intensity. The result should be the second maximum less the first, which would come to 4.1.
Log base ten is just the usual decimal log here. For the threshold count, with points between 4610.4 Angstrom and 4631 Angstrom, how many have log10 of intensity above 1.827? 10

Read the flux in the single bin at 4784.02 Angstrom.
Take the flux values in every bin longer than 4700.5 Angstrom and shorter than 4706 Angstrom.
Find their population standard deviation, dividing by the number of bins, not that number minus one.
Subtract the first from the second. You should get -65.7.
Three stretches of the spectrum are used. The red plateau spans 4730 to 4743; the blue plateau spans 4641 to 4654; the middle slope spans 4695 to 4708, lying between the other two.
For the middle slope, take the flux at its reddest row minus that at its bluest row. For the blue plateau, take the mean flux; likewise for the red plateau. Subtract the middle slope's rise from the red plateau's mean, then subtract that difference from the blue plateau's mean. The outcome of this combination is -1.4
